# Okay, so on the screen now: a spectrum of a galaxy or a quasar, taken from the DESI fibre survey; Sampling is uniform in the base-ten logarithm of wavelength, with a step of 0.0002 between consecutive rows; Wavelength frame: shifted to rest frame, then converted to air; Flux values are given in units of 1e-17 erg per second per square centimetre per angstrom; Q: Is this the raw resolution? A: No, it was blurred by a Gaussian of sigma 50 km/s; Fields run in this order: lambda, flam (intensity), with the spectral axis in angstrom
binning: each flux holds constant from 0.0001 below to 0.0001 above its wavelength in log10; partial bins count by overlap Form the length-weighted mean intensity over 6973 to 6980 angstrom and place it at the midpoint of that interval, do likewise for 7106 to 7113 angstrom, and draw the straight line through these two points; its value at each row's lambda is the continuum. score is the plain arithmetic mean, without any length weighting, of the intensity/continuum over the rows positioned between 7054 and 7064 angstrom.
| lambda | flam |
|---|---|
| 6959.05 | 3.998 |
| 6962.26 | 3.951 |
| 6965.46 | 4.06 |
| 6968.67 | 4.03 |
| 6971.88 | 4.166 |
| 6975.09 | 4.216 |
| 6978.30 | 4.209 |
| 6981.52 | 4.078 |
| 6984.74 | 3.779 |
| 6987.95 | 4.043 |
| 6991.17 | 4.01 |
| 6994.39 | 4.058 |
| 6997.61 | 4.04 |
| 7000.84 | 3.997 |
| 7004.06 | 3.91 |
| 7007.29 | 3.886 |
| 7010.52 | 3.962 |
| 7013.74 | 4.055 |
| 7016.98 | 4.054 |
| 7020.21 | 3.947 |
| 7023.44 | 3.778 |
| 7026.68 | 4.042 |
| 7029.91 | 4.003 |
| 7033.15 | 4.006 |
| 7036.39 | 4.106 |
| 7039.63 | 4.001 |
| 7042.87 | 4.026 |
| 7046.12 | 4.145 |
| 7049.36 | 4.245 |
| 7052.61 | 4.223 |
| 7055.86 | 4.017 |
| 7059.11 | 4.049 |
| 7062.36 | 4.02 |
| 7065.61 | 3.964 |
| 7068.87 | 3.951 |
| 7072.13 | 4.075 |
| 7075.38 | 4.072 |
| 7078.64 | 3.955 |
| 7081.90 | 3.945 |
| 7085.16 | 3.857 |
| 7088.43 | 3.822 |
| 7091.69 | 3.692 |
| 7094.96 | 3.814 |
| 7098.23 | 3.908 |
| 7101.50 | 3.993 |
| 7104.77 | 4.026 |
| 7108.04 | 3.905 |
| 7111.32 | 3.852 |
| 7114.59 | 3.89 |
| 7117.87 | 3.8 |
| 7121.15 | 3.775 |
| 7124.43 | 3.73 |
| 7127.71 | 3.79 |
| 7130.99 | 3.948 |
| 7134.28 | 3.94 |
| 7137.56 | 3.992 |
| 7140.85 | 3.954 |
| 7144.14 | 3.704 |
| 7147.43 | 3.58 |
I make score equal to 1.00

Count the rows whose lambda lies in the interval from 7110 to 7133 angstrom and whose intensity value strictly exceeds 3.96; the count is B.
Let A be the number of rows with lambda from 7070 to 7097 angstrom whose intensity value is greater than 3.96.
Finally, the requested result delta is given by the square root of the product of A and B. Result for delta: 0.0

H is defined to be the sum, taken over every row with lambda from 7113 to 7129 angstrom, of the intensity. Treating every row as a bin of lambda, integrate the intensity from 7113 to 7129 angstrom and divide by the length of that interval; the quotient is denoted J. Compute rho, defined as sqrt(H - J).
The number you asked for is 3.90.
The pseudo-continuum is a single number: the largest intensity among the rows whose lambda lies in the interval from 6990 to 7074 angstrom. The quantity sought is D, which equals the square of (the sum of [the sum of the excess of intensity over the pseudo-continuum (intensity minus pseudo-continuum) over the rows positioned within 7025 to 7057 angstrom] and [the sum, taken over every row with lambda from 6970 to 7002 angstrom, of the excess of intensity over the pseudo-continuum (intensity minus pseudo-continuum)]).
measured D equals 12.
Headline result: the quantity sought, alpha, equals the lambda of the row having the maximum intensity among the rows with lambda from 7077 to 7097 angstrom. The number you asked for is 7078.64 angstrom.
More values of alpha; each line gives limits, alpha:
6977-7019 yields 6978.30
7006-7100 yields 7049.36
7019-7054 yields 7049.36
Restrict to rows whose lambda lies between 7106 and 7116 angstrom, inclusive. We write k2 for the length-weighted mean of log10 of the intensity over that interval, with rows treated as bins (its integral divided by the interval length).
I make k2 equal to 0.590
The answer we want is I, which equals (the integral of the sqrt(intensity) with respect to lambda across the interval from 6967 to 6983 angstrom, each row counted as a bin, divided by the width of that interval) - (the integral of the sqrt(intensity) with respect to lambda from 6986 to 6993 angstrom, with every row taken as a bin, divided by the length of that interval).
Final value 0.029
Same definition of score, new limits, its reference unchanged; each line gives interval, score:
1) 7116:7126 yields 0.98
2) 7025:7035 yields 0.98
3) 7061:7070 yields 1.00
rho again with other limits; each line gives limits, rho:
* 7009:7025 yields 3.98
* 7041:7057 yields 4.06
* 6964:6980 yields 4.07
